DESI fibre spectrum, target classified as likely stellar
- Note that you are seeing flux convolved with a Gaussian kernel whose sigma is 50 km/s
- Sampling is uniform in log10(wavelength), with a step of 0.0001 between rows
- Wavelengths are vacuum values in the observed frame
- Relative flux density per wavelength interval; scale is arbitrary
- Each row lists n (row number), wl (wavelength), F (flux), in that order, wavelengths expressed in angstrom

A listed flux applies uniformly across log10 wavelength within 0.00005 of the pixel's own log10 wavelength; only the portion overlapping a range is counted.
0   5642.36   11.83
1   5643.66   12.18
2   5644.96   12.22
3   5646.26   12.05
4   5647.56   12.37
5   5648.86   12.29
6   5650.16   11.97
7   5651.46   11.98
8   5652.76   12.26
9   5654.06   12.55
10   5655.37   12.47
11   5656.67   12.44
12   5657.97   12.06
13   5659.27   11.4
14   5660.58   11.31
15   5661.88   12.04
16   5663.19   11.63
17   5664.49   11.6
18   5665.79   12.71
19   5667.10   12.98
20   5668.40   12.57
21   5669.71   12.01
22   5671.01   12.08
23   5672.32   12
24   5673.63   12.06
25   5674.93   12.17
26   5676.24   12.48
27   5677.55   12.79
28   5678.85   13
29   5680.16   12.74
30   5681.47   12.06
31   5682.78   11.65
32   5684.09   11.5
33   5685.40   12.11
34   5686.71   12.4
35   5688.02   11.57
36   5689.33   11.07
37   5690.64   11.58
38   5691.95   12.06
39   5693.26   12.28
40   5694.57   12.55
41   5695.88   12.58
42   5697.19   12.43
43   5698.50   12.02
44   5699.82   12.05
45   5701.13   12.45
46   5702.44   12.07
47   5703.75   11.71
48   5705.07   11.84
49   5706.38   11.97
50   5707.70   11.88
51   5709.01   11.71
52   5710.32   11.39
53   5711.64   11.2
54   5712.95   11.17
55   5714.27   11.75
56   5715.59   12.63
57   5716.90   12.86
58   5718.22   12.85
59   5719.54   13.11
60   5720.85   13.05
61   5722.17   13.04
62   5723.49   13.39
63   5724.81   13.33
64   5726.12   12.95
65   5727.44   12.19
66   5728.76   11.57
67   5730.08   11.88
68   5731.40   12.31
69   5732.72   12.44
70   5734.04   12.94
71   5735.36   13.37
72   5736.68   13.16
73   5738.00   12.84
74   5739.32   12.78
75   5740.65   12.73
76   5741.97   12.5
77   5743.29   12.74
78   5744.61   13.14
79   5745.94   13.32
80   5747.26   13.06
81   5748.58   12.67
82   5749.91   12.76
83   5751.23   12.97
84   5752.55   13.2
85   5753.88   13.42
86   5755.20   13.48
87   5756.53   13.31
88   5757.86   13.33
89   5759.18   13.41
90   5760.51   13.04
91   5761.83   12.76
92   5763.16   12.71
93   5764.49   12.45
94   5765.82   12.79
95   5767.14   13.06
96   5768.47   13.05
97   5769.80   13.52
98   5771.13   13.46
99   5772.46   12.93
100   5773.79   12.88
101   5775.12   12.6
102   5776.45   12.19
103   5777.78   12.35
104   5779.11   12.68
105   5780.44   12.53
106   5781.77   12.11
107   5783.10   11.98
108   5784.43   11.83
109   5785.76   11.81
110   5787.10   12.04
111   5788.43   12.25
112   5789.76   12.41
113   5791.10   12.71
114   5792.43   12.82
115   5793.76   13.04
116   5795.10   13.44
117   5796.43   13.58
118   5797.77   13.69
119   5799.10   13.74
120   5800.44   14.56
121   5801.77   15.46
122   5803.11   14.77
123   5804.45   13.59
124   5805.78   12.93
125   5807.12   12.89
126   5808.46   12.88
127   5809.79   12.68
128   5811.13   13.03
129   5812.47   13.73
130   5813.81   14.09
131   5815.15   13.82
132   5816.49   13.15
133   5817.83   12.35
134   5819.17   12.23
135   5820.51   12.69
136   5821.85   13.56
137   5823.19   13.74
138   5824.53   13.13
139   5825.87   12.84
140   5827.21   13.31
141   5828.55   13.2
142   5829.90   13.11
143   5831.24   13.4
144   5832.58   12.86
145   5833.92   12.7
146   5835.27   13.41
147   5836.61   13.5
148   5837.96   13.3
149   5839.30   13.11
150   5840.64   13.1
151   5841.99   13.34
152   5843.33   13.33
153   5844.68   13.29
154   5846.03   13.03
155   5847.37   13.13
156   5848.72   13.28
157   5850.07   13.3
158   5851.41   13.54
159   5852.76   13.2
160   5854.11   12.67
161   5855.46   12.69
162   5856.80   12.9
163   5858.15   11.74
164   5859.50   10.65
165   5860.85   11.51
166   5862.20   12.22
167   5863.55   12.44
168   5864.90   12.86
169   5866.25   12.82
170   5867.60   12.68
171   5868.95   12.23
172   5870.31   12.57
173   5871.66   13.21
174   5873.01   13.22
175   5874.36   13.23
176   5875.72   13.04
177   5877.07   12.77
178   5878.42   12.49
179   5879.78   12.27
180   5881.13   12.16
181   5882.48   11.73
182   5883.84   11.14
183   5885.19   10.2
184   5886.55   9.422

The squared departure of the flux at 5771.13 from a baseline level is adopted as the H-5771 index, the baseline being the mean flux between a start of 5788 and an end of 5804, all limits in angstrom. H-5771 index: 0.0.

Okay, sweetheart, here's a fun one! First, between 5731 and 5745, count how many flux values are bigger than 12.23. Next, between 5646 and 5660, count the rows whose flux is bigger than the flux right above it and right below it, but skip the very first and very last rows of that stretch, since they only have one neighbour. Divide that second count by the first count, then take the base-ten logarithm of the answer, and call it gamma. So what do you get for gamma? -0.74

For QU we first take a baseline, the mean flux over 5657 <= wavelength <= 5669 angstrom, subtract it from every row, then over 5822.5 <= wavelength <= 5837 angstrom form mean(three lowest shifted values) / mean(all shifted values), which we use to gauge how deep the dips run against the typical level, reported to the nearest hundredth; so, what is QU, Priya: 0.66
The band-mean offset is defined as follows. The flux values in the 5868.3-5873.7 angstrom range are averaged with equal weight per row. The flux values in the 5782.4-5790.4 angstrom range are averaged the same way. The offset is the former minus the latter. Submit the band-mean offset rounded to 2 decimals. 0.75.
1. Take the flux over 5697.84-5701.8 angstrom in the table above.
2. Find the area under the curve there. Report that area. 48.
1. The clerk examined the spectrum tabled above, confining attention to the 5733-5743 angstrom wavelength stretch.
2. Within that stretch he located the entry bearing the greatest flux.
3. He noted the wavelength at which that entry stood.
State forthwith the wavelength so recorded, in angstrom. 5735.36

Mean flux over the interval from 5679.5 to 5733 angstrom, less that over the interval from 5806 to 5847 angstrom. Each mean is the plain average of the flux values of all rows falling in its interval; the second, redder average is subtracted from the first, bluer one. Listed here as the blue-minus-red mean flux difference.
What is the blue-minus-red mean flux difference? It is -0.98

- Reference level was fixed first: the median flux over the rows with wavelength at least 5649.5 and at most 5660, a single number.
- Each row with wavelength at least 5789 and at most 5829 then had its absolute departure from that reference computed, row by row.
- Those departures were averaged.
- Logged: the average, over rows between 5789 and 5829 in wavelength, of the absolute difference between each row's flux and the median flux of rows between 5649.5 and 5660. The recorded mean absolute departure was 1.2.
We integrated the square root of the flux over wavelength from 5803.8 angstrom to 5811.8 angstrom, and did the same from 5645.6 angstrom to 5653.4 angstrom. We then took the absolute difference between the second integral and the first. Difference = 1.7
